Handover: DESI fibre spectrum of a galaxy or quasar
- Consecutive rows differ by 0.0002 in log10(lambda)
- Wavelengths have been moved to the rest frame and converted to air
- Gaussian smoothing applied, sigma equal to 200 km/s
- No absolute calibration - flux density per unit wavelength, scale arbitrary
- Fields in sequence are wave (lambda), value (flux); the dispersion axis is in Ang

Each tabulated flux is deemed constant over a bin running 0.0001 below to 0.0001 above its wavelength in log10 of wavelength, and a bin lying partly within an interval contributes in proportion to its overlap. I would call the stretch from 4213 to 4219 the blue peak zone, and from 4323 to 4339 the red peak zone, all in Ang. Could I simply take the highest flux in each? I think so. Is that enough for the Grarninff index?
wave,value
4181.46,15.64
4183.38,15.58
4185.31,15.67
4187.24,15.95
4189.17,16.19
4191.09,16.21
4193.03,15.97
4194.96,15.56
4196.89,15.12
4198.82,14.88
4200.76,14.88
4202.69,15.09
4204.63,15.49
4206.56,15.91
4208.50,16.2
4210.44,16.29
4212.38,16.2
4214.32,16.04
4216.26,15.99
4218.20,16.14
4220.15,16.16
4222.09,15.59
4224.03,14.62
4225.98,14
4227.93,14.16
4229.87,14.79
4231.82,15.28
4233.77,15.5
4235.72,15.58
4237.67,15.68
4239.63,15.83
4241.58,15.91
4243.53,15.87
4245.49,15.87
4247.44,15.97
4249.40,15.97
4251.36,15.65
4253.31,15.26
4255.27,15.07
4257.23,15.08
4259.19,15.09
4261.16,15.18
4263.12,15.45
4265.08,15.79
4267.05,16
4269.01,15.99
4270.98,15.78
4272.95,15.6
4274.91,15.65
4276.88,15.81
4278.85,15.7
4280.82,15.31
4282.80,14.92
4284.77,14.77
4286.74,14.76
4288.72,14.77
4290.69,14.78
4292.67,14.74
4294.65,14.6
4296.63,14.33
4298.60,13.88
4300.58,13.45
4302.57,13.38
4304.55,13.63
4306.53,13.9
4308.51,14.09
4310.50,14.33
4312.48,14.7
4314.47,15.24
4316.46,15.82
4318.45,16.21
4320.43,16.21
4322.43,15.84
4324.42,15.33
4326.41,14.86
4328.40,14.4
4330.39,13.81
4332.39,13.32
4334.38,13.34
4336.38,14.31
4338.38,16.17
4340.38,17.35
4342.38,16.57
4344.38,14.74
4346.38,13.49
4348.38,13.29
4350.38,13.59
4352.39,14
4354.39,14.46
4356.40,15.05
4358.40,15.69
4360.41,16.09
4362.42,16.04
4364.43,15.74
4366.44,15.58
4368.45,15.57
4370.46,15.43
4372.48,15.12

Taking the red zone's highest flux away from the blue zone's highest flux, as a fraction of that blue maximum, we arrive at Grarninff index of 0.00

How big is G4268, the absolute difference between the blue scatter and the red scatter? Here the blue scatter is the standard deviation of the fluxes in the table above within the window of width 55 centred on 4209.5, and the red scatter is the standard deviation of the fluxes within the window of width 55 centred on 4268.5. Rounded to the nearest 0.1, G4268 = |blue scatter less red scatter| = 0.2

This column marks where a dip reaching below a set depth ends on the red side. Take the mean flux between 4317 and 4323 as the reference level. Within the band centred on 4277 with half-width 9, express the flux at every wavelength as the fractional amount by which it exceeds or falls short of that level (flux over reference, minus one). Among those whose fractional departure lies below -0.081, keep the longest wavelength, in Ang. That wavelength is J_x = 4284.77 Ang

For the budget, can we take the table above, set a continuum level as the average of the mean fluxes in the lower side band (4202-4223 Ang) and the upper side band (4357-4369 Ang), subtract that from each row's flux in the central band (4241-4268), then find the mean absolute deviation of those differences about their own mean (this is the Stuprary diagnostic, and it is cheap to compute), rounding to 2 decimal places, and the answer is 0.34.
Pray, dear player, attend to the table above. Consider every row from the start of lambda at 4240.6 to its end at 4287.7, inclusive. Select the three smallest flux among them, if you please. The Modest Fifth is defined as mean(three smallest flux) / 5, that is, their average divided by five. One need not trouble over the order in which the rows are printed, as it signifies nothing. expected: 2.96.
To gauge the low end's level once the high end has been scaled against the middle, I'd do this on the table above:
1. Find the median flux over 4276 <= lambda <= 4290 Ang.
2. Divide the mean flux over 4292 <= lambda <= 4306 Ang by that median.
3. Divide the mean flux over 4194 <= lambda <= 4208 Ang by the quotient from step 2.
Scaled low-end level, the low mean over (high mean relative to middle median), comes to 16.3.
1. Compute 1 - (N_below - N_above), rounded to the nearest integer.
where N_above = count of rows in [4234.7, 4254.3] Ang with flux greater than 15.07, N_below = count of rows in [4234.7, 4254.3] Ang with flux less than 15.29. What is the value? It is 10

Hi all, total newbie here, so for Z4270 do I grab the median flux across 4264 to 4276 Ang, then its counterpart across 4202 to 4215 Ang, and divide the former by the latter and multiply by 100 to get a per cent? 98.4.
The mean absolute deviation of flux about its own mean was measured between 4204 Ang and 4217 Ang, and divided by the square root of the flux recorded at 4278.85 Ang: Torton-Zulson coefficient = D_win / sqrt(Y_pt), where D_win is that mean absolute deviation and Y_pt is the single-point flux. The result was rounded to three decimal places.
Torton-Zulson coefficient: 0.048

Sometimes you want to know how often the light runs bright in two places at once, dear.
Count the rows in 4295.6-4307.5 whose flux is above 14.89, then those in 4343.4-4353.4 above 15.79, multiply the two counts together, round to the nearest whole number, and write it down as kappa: 0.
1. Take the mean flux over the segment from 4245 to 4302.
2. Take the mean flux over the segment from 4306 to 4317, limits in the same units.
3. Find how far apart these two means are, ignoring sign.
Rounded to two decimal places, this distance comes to 0.53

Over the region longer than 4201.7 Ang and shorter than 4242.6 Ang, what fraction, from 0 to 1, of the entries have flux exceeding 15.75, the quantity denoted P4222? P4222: 0.48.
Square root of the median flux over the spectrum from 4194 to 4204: 3.88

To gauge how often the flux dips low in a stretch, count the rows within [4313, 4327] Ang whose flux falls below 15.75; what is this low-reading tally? 3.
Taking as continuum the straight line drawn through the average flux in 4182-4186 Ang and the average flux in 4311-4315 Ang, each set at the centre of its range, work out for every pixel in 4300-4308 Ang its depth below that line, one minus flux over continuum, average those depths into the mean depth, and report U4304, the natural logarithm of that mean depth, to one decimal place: -2.4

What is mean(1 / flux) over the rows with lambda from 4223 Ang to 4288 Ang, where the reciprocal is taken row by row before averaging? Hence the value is 0.065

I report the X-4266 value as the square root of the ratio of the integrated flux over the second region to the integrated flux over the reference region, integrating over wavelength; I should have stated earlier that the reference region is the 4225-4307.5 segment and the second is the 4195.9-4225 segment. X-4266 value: 0.60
